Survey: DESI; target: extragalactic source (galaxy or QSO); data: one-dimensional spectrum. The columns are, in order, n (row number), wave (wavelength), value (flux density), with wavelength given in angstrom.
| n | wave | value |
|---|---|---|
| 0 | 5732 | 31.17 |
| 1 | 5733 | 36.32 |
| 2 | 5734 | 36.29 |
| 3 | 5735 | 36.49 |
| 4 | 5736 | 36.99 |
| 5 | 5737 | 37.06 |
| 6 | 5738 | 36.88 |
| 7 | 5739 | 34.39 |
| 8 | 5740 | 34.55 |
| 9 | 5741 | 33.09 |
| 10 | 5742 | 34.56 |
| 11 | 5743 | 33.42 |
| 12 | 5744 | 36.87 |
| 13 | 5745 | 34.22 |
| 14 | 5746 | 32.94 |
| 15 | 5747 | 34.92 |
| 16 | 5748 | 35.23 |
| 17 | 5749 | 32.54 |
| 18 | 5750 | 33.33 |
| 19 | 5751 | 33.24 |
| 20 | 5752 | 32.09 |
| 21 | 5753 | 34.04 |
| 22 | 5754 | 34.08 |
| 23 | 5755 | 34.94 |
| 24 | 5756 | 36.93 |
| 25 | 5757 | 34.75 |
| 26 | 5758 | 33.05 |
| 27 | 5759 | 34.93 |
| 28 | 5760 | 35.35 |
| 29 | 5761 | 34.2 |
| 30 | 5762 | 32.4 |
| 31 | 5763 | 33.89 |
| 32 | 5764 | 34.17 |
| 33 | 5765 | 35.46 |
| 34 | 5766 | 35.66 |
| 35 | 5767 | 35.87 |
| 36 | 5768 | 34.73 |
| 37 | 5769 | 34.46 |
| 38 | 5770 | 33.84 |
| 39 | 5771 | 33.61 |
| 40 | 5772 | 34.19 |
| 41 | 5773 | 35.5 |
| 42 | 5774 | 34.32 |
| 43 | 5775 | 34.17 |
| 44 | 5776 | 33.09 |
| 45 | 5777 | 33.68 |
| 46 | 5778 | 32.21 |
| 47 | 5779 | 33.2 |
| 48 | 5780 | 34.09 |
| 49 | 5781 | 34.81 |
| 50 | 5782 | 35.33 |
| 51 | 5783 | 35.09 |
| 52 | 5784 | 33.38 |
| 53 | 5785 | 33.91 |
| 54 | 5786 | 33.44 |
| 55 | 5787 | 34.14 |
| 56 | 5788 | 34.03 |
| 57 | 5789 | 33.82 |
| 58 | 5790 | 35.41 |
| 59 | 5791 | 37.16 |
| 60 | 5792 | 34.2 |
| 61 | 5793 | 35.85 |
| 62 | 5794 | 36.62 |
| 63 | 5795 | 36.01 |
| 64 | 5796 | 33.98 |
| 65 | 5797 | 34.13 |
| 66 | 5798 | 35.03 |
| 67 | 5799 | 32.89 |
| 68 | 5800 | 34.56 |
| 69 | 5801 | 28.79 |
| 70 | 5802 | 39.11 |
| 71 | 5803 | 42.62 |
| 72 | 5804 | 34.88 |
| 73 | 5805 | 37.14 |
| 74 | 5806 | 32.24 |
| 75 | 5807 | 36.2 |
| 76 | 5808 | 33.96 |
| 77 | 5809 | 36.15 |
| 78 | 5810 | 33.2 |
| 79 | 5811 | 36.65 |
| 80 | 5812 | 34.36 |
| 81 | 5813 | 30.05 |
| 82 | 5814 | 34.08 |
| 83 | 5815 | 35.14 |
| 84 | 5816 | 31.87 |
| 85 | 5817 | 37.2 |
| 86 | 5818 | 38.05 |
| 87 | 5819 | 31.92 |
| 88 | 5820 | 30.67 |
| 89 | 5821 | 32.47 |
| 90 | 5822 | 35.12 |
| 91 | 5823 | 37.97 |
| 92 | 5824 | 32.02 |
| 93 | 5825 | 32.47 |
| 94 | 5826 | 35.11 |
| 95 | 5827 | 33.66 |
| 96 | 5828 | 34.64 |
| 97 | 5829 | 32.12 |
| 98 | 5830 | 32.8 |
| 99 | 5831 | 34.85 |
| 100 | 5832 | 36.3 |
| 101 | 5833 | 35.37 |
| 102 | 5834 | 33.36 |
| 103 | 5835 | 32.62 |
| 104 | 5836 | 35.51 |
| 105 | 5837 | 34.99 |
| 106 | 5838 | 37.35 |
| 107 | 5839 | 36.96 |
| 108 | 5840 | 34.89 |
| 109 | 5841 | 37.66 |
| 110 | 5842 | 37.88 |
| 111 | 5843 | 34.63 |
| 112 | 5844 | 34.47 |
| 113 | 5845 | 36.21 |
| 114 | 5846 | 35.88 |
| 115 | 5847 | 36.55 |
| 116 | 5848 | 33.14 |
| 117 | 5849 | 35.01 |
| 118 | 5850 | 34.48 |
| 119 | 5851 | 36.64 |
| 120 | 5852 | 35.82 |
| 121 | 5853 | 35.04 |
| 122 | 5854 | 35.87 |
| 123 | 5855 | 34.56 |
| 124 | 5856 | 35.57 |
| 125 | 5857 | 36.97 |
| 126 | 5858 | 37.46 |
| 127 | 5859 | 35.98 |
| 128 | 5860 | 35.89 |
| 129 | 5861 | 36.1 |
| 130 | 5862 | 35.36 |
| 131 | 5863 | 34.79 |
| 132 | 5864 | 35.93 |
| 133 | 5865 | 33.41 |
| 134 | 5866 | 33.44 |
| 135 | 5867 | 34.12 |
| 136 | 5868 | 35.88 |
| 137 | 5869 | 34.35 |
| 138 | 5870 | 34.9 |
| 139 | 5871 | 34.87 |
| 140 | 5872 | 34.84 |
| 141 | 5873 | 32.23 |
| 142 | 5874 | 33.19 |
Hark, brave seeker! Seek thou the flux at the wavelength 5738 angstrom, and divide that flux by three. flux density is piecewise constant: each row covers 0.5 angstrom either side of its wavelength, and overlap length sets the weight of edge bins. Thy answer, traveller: 12.3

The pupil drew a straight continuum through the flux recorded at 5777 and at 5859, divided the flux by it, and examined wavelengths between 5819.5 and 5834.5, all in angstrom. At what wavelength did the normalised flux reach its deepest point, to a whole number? 5820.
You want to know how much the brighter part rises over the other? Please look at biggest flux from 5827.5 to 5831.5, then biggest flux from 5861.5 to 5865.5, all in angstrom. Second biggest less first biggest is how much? 1.1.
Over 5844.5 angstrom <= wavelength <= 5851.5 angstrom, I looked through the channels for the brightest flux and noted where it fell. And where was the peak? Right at 5851 angstrom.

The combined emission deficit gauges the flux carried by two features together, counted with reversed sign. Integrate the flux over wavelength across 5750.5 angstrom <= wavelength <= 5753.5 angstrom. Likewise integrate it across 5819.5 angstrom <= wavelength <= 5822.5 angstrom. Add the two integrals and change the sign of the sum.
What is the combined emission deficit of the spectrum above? -198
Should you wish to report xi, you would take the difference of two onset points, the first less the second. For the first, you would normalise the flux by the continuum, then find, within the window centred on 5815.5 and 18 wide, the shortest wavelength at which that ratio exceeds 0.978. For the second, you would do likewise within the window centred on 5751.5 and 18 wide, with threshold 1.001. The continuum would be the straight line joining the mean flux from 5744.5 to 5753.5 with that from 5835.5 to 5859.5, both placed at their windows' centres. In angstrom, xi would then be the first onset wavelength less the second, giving 63 angstrom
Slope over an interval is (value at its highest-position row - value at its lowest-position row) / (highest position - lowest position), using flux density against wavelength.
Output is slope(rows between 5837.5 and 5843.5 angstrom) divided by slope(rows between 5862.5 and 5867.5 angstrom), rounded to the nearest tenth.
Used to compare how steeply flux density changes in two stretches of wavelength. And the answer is 3.2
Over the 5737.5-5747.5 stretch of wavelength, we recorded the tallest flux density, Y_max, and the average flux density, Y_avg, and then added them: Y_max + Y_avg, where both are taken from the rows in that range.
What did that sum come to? 71.5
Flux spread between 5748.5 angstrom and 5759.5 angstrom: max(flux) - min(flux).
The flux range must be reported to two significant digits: 4.8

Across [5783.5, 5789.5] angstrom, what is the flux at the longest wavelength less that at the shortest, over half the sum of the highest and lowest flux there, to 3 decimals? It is 0.013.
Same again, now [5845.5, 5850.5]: -0.040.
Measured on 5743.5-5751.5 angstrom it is -0.105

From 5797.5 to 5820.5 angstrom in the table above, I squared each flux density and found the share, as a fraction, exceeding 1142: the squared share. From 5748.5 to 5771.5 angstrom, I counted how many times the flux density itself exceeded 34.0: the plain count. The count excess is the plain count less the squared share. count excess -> 13.3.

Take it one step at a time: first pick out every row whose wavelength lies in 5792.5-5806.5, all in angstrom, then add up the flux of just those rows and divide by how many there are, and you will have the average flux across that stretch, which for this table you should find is 35.3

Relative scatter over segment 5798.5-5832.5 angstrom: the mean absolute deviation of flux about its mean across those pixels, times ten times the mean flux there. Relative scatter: 731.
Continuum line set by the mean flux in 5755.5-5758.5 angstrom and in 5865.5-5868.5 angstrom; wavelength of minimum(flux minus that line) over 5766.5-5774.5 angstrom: 5771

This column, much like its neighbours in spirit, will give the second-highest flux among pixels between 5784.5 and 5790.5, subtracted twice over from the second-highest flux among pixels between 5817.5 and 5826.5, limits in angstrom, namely -30.3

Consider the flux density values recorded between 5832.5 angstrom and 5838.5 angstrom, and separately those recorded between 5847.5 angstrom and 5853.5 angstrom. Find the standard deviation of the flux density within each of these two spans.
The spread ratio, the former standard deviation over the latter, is 1.41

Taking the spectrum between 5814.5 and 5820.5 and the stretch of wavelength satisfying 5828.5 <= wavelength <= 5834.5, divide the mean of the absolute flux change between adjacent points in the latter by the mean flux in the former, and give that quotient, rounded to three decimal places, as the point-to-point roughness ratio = 0.042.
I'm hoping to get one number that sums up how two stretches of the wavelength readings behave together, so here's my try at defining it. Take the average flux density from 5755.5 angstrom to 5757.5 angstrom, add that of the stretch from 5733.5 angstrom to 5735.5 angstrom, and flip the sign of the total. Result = -72.2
